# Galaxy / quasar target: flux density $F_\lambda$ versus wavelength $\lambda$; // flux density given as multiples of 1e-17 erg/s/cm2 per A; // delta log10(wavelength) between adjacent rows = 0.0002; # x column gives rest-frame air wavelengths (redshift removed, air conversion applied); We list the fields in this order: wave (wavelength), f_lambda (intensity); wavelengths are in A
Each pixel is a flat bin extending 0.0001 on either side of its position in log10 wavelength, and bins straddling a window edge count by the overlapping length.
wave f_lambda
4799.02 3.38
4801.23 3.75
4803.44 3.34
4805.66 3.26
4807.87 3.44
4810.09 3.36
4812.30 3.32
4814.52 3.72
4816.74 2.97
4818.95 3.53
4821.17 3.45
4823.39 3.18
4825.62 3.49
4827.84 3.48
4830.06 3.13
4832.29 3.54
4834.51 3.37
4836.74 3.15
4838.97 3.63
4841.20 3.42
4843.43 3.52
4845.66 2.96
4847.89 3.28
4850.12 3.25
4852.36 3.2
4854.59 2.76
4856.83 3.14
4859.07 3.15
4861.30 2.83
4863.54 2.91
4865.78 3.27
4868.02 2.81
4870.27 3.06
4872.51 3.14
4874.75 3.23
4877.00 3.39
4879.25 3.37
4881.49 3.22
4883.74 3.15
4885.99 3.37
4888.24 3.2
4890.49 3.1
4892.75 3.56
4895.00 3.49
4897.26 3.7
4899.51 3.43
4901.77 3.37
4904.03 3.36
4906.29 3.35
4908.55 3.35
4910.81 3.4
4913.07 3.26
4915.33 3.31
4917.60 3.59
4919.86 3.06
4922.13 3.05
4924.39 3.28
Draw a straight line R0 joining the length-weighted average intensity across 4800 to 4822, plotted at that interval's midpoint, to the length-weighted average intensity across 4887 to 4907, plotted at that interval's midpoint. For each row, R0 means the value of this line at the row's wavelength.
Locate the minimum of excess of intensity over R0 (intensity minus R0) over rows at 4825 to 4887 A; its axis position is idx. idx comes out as 4854.59 A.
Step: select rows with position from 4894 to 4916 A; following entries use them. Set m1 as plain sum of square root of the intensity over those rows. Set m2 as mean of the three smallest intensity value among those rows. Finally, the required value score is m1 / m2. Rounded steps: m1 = 18.4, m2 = 3.31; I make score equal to 5.58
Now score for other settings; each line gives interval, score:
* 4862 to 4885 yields 6.07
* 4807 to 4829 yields 5.83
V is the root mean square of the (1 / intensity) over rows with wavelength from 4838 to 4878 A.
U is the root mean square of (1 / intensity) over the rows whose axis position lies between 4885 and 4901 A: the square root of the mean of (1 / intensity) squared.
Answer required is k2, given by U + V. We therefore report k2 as 0.614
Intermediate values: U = 0.295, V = 0.319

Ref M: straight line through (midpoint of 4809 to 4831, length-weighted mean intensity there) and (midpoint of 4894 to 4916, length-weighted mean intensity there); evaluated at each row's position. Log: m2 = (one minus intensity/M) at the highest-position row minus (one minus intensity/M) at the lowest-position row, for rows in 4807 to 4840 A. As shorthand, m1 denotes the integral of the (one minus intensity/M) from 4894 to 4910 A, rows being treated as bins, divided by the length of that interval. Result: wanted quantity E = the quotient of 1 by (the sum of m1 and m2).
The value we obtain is -16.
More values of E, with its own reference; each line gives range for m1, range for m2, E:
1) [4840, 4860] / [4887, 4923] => 10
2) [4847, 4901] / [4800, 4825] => 4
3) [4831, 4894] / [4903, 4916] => 15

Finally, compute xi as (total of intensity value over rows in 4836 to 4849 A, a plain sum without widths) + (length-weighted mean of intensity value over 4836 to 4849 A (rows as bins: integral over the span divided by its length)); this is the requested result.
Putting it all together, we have 23.3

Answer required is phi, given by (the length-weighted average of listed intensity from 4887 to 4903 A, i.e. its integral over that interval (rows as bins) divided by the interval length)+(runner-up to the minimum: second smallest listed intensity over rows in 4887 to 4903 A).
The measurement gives 6.61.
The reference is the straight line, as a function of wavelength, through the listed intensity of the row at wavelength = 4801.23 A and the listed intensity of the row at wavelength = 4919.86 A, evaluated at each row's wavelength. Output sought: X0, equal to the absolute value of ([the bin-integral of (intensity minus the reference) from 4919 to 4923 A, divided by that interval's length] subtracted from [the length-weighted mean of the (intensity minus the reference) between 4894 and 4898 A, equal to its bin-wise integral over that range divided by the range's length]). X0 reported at 0.39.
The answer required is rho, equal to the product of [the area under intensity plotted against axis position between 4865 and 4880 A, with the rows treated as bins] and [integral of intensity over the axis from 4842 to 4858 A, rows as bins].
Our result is 2409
